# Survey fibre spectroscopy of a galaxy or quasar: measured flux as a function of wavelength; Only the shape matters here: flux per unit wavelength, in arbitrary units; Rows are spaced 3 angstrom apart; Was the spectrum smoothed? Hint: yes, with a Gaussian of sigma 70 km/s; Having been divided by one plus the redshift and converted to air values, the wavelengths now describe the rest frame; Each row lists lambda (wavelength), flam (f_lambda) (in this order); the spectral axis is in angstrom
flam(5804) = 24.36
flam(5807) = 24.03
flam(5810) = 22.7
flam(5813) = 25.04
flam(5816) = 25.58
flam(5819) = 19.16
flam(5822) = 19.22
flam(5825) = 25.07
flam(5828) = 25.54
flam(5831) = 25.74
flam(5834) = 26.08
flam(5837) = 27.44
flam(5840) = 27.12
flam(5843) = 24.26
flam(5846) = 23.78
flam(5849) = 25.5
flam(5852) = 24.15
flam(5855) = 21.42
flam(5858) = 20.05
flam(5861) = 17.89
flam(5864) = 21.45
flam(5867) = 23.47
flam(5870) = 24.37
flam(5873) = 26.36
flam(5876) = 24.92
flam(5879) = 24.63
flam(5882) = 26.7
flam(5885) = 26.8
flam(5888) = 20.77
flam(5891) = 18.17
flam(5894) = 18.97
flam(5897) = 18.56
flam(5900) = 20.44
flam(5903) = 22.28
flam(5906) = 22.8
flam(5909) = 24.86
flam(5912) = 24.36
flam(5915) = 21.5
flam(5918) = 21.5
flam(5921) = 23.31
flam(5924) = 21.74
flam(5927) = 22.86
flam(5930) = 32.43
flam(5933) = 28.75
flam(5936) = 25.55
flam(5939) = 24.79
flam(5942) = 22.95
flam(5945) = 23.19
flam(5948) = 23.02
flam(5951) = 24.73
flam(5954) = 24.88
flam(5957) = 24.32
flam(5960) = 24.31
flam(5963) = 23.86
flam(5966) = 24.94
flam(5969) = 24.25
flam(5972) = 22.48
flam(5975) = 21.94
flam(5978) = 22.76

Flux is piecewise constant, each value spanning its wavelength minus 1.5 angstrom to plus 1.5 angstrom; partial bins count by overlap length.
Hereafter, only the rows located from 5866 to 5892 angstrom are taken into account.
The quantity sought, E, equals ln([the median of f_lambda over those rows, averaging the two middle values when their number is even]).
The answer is 3.20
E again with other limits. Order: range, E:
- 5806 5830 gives 3.20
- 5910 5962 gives 3.19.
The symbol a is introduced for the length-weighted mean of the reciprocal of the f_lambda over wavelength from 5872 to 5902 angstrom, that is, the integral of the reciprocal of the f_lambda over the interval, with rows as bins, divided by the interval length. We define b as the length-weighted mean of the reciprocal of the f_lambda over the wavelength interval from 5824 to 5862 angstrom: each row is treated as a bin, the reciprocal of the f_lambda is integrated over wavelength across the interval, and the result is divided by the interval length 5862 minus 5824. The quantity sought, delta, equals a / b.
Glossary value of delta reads 1.08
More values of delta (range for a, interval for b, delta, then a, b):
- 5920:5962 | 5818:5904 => 0.93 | 0.0408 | 0.0440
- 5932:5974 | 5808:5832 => 0.95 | 0.0412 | 0.0432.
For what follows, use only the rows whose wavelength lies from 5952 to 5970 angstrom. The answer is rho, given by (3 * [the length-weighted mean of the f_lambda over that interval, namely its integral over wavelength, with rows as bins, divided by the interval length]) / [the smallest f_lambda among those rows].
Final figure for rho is 3.1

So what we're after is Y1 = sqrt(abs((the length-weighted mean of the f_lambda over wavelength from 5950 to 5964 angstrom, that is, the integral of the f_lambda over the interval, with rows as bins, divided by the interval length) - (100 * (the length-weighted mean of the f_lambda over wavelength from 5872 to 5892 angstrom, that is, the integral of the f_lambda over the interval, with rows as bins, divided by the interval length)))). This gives 48.9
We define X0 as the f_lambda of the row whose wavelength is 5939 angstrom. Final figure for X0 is 24.79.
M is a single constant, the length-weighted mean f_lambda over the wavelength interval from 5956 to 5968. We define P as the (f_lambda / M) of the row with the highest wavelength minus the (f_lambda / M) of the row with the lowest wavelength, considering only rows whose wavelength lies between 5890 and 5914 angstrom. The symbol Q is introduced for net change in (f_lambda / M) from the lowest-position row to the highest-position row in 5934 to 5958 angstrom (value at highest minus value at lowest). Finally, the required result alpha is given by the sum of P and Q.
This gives 0.20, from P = 0.25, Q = -0.05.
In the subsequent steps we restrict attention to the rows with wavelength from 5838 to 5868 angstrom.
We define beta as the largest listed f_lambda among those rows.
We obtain 27.12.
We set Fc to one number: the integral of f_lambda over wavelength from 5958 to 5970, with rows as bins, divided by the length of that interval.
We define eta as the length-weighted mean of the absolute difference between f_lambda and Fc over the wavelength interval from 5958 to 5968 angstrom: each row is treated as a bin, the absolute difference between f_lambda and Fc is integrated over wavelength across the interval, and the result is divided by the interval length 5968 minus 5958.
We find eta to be 0.3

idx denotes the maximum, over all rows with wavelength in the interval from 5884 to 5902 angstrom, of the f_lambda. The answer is 26.8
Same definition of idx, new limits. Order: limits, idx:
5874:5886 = 26.8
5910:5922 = 24.36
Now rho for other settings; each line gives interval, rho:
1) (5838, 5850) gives 3.2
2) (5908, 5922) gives 3.2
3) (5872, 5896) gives 3.8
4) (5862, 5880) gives 3.4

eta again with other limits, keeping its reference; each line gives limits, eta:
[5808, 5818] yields 1.3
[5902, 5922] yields 1.6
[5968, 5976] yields 1.5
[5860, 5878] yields 2.0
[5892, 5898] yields 5.6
